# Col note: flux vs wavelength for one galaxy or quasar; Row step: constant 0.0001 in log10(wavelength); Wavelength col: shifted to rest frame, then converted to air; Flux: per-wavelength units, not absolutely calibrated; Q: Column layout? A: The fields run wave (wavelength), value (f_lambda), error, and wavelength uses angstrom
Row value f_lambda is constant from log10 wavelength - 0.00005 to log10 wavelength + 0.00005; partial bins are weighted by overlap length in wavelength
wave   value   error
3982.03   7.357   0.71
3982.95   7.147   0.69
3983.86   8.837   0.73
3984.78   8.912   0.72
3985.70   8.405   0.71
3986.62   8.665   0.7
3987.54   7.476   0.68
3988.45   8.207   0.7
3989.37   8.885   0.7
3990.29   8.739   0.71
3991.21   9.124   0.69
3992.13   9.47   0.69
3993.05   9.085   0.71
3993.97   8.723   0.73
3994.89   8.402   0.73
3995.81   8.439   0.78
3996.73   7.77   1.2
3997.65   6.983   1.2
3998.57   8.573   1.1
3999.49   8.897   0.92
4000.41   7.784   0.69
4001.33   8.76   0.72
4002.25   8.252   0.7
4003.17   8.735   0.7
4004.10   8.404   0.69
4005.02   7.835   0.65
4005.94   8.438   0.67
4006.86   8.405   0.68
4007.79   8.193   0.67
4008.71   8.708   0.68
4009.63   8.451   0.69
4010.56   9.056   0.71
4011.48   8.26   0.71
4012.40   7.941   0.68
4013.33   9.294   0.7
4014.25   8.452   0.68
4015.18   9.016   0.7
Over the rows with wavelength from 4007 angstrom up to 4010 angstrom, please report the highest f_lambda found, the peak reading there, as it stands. 8.708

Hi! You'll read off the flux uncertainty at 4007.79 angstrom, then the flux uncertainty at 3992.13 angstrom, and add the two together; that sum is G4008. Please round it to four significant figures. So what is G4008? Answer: 1.360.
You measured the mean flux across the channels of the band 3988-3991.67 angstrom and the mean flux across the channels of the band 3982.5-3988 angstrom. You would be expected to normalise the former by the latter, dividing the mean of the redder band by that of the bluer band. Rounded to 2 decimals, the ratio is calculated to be 1.06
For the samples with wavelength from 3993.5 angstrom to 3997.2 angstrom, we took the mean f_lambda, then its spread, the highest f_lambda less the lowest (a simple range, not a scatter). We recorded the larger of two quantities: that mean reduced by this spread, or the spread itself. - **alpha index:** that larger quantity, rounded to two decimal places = 7.38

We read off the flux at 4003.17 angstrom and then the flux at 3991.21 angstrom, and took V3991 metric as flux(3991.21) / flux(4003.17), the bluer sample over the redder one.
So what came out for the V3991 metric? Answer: 1.04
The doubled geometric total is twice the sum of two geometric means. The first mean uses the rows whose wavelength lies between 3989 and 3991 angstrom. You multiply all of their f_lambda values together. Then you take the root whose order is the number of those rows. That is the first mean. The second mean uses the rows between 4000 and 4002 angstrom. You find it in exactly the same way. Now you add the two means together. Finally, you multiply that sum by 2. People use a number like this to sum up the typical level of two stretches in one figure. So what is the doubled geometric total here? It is 34.1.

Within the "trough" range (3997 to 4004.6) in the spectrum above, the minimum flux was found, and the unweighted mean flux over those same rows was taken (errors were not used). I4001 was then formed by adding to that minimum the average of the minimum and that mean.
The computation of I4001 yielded 14.6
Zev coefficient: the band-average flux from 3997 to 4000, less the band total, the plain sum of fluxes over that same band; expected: -16.3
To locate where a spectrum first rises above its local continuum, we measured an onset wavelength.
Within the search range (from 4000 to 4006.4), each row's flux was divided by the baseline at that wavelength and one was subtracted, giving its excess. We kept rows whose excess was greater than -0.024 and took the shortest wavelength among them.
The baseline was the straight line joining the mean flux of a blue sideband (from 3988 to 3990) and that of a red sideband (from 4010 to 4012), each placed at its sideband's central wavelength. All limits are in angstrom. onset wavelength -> 4001.33 angstrom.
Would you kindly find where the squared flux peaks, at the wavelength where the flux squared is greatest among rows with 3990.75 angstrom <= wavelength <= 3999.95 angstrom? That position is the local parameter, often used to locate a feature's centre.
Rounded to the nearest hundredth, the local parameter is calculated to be 3992.13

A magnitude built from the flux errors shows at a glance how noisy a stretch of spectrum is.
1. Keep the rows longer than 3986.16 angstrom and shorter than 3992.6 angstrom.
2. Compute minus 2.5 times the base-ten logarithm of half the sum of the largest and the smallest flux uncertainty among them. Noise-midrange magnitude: 0.40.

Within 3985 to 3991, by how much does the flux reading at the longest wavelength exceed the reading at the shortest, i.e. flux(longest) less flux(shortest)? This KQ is 0.3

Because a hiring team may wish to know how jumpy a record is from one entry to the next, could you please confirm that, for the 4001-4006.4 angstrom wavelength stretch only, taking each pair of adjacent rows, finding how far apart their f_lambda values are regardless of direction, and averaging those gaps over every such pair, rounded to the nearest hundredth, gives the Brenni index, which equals 0.50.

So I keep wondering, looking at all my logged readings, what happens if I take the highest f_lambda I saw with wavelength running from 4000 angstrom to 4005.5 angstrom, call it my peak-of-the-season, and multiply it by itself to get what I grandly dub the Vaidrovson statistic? 77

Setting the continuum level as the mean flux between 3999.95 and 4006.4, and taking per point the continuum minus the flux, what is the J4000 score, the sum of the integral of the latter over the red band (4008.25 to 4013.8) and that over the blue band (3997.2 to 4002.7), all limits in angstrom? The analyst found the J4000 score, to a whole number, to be -1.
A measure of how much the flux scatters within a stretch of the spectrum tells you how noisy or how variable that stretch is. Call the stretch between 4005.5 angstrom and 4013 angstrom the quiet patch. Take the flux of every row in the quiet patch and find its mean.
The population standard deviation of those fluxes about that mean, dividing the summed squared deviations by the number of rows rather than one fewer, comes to 0.315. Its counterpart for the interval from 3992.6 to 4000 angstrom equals 0.637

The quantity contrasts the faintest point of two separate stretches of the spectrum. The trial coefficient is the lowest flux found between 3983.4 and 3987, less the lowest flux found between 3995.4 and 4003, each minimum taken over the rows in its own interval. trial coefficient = 1.4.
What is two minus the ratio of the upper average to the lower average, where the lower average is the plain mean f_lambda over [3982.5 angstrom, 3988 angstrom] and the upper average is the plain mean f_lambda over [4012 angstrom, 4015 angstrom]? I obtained 0.96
